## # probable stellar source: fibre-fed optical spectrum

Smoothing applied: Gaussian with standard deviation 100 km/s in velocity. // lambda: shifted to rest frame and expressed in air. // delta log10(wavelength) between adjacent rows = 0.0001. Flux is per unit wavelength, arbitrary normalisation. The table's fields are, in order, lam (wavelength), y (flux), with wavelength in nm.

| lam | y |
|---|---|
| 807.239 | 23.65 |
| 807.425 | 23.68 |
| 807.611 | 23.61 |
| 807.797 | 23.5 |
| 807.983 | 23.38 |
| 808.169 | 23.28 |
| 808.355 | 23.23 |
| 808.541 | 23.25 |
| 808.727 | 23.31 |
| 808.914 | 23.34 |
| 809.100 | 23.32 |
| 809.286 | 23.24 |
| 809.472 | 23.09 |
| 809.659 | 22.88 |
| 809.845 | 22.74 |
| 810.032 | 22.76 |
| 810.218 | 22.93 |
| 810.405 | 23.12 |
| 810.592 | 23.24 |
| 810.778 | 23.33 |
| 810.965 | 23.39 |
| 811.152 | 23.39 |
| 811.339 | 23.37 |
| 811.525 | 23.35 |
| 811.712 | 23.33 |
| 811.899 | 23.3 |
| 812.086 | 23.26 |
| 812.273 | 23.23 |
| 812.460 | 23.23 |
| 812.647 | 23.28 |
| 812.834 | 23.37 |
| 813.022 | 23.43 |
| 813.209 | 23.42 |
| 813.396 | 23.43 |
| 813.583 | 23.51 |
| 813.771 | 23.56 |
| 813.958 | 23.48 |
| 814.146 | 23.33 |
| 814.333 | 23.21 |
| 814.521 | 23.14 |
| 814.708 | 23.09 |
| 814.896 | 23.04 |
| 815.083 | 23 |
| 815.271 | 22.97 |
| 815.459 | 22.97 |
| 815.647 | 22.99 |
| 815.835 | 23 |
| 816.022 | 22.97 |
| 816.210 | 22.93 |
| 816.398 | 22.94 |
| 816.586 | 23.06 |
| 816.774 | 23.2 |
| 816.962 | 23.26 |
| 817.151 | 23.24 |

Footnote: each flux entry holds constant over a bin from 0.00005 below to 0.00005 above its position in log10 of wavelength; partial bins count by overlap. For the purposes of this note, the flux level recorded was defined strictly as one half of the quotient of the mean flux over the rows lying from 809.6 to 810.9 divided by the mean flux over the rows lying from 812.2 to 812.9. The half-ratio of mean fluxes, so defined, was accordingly 0.494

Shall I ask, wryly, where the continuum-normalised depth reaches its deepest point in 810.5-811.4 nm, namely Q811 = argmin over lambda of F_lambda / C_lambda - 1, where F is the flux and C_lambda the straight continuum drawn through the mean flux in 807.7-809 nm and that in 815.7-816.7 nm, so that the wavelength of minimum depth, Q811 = 810.592 nm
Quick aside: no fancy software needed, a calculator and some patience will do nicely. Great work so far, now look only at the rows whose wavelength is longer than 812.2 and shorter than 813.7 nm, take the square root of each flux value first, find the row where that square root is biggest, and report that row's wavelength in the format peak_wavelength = 813.583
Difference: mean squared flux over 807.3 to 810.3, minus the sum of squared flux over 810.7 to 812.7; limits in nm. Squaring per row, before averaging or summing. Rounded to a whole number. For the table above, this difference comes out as -5440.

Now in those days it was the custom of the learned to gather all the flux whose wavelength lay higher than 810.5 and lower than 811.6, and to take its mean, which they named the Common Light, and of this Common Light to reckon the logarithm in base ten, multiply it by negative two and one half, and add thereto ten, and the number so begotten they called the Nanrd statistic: 6.58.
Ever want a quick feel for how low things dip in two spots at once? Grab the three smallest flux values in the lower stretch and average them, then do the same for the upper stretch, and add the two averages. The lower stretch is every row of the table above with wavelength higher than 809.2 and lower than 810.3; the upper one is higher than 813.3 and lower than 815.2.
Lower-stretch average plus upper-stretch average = 45.84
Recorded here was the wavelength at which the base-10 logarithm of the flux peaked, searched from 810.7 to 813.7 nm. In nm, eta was 813.583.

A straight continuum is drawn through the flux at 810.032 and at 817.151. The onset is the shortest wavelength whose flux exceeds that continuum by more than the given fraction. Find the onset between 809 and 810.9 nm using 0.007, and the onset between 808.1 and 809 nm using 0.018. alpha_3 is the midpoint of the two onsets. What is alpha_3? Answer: 808.63 nm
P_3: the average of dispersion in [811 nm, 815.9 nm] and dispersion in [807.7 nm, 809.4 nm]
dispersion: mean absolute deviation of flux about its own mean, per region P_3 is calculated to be 0.106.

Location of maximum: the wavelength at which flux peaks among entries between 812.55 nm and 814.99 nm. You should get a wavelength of 813.771 nm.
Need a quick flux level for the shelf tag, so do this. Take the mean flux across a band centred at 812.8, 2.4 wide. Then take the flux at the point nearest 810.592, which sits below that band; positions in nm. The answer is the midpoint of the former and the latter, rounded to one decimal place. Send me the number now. 23.3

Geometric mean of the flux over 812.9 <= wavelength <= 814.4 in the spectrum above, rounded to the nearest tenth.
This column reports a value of 23.4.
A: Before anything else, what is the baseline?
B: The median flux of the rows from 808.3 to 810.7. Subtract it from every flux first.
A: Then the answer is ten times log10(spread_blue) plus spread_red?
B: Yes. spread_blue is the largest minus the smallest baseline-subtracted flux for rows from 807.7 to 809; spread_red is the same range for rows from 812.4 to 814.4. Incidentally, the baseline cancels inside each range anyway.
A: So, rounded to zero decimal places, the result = -5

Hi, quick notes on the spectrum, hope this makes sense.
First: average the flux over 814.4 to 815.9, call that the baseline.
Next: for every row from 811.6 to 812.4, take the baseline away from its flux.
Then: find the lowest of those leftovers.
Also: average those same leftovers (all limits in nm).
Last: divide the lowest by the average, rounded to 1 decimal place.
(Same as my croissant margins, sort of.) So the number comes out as 0.8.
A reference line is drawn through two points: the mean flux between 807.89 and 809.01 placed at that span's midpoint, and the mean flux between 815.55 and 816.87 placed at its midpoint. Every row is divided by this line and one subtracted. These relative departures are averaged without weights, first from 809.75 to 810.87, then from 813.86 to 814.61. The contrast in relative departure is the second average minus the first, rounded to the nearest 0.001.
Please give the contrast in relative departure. 0.018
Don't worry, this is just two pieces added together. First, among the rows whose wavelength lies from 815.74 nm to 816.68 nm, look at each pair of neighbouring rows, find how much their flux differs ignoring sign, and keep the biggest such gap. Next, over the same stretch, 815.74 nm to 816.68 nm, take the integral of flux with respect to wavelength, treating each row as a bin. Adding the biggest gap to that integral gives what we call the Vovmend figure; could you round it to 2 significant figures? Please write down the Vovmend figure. 22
